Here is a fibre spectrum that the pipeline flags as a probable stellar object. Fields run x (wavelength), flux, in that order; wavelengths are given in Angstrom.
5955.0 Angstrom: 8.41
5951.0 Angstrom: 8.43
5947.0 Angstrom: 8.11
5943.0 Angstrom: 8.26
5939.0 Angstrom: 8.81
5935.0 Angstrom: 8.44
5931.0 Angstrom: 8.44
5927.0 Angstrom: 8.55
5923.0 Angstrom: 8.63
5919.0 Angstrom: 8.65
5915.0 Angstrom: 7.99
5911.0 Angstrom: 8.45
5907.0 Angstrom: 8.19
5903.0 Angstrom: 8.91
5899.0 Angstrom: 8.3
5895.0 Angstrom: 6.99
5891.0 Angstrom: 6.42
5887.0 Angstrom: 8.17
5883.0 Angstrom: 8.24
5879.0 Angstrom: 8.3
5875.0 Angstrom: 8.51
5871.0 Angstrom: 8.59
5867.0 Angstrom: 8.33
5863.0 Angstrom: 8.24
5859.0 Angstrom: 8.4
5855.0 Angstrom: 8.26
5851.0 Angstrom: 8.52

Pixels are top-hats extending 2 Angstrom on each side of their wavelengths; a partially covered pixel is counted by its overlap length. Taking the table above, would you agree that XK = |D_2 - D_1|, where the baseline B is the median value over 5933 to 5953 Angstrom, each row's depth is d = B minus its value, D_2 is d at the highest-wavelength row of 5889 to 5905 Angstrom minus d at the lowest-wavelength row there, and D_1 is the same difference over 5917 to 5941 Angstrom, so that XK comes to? 2.3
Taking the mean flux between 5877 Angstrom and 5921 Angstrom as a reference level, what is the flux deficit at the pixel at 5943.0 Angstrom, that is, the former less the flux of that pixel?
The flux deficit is -0.20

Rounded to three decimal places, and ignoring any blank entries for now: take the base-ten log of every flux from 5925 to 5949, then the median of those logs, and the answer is 0.926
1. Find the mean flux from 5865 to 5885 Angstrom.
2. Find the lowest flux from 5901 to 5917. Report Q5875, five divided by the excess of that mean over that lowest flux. 12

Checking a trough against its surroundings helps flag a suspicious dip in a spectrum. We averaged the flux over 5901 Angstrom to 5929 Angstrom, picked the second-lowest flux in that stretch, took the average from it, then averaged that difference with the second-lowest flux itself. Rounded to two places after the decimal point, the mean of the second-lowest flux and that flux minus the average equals 3.95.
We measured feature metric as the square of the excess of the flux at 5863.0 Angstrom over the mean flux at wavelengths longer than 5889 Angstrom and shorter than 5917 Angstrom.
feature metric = 0.12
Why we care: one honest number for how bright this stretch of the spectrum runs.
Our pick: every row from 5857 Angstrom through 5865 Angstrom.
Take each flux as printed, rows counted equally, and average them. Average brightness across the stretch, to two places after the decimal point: 8.32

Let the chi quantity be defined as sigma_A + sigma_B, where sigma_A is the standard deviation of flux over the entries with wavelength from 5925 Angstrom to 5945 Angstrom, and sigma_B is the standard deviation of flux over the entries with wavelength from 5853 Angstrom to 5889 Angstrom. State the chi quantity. 0.3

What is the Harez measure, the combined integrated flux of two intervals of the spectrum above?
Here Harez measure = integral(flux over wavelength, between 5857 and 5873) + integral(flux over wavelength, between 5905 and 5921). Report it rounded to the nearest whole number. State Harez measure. 267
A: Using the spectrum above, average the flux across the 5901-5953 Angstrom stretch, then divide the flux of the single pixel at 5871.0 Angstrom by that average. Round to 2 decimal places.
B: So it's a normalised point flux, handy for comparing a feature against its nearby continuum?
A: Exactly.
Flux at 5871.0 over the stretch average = 1.02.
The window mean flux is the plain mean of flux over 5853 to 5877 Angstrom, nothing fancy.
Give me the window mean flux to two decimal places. 8.39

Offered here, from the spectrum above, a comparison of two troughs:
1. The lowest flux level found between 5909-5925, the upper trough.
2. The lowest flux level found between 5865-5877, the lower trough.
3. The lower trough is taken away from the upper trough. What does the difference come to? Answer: -0.34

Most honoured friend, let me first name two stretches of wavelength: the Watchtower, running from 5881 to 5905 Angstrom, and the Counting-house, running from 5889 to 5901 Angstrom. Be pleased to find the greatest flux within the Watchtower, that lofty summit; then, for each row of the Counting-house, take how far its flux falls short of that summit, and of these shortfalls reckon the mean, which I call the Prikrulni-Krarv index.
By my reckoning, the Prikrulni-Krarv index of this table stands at 1.67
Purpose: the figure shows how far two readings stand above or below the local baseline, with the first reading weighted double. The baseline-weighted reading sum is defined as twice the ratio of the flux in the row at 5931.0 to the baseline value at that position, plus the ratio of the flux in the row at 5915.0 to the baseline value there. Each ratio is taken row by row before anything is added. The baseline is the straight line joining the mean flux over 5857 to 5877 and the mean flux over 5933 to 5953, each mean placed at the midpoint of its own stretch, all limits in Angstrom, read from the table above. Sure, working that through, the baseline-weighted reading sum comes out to 2.96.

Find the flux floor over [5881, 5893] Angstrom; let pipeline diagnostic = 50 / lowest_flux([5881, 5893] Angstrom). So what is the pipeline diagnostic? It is 7.79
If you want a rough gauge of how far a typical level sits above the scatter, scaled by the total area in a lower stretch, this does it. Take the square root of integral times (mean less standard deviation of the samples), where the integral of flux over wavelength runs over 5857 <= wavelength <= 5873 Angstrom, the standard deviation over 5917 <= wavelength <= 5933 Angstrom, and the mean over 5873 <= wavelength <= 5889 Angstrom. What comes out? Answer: 33.2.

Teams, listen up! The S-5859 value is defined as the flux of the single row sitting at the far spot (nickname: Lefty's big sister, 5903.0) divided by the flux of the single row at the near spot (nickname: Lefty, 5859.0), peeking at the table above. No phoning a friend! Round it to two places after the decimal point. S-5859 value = 1.06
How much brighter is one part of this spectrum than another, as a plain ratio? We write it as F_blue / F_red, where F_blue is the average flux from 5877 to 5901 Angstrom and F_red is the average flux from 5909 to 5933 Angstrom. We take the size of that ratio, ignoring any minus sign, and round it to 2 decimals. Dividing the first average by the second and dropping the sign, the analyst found 0.92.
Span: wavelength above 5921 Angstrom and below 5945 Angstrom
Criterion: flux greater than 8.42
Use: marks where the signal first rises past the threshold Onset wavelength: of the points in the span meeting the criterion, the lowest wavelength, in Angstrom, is 5923.0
